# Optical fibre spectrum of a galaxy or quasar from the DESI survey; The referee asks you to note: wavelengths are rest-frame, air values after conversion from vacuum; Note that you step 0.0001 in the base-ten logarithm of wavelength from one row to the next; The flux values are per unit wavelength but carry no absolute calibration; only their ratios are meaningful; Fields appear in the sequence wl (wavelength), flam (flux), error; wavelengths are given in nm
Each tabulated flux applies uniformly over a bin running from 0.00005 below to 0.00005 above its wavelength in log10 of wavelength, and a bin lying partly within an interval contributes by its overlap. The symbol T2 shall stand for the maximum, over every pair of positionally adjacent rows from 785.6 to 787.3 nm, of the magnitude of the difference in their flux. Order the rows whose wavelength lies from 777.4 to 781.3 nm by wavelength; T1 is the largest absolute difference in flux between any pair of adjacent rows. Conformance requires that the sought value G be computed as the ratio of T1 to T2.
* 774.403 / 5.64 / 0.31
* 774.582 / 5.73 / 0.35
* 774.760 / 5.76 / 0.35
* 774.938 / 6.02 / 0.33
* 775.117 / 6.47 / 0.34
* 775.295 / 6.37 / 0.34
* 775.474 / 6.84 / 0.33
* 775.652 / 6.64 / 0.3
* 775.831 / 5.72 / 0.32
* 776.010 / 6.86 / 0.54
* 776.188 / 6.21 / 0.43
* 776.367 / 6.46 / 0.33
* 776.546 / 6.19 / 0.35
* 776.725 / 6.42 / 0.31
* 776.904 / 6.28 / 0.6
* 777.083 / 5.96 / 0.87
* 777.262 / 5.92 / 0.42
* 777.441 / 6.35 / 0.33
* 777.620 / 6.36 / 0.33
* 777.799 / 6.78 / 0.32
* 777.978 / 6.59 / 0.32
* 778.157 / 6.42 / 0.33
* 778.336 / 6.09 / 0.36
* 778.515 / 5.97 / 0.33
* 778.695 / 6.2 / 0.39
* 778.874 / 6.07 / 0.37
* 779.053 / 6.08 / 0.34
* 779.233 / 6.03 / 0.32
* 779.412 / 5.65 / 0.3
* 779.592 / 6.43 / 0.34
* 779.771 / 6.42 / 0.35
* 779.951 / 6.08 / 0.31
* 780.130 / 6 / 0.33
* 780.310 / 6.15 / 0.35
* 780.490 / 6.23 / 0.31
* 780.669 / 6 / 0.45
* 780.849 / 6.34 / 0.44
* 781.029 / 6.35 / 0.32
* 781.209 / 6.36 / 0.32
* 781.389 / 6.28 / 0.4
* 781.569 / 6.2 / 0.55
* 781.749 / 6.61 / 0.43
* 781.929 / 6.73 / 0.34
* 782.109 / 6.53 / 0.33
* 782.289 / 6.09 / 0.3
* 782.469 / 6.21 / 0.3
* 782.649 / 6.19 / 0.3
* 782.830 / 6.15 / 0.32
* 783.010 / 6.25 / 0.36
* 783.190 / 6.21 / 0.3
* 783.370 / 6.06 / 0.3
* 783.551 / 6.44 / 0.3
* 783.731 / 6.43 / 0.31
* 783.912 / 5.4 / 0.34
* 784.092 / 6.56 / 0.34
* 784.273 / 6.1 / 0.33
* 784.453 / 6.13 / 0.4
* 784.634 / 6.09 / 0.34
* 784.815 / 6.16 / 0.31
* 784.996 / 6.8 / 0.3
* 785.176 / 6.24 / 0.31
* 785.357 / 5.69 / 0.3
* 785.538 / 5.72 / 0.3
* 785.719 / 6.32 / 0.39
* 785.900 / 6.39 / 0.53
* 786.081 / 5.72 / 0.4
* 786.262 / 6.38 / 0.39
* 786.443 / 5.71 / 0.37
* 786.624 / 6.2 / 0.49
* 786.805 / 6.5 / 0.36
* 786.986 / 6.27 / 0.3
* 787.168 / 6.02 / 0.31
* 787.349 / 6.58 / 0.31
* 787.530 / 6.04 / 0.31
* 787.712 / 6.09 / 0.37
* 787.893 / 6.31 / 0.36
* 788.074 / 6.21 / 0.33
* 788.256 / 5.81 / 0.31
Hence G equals 1.2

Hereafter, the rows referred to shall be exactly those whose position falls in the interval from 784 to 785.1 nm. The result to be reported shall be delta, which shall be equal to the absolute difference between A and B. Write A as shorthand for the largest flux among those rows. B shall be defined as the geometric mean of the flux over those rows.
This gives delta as 0.50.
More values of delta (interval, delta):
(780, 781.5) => 0.15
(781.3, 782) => 0.28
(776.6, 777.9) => 0.49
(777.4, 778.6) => 0.42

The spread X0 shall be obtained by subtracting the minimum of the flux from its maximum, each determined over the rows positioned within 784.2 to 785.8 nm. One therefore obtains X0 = 1.1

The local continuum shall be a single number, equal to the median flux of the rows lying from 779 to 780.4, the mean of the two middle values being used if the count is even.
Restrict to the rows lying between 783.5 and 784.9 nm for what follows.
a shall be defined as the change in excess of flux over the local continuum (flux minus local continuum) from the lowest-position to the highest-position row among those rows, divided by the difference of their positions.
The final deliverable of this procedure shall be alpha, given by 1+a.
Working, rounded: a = -0.22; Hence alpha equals 0.8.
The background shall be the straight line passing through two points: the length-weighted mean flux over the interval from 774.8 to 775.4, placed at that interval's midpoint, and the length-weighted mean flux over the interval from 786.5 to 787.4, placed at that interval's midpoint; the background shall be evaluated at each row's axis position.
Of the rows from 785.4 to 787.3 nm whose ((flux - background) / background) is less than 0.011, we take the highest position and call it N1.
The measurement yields 787.168 nm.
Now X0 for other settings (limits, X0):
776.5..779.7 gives 1.1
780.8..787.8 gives 1.4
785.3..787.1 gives 0.8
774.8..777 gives 1.1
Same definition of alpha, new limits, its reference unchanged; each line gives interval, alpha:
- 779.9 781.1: 1.3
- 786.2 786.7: 0.5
